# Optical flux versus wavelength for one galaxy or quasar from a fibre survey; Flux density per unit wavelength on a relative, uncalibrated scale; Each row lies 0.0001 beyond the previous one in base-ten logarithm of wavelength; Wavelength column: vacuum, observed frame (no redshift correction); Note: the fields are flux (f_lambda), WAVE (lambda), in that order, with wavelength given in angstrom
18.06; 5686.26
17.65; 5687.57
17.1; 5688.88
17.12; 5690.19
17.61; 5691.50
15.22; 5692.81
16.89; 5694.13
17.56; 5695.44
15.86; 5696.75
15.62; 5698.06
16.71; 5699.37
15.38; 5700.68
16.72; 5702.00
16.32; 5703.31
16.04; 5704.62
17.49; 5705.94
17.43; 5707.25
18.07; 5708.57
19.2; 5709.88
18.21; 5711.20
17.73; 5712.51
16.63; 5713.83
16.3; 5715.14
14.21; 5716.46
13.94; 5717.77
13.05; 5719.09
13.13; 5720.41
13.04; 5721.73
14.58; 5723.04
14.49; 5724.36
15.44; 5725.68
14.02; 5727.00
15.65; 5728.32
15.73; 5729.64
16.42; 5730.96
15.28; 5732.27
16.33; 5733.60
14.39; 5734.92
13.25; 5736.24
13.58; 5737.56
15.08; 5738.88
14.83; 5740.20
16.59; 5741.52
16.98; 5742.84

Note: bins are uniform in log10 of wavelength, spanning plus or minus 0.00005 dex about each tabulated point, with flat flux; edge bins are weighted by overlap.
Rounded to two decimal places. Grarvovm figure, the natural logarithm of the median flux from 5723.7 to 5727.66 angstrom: 2.67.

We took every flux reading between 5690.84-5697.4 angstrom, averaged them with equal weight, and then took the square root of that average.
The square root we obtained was 4.08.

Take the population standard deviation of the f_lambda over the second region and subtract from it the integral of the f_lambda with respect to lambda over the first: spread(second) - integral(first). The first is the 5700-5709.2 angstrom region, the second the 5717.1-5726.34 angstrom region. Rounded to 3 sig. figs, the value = -153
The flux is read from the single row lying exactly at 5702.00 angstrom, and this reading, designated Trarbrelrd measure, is 16.72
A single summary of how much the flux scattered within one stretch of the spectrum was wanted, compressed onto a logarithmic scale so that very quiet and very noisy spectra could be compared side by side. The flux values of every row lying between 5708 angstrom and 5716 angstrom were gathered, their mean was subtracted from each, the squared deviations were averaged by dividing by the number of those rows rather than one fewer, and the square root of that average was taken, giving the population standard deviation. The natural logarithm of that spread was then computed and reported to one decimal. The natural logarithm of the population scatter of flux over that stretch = 0.0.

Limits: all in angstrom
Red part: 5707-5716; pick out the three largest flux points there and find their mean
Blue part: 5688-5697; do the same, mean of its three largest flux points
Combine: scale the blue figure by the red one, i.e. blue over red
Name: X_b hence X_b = 0.94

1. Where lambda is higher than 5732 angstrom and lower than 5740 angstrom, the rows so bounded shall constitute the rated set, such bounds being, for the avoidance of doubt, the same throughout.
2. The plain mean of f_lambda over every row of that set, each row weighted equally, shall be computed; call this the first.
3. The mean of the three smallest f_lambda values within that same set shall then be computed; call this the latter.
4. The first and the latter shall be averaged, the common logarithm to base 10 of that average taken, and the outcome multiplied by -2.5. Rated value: -2.88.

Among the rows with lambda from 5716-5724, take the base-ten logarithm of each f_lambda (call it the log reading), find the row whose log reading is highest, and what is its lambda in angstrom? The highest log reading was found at 5723.04 angstrom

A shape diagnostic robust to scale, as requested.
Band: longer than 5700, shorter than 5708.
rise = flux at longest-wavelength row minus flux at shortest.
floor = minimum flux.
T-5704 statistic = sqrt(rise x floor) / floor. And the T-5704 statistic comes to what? 0.365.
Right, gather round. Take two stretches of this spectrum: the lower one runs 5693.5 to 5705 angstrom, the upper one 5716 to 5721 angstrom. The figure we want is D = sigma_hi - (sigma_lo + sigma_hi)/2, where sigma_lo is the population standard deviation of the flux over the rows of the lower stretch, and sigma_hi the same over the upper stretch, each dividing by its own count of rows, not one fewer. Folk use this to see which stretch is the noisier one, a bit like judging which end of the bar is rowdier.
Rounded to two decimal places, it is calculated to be -0.08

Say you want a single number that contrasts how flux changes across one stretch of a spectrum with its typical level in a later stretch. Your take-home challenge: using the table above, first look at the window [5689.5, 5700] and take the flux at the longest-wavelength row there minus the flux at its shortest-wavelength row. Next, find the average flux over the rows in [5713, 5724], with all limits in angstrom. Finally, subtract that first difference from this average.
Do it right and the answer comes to 14.8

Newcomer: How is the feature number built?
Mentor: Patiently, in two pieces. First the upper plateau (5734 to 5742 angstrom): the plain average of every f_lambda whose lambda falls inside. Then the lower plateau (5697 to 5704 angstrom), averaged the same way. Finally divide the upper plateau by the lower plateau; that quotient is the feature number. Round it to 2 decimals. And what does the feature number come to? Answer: 0.91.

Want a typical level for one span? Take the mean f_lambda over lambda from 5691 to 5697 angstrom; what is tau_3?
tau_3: 16.6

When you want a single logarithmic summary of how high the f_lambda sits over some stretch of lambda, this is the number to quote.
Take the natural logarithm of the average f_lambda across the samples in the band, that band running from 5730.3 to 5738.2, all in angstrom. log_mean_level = 2.70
